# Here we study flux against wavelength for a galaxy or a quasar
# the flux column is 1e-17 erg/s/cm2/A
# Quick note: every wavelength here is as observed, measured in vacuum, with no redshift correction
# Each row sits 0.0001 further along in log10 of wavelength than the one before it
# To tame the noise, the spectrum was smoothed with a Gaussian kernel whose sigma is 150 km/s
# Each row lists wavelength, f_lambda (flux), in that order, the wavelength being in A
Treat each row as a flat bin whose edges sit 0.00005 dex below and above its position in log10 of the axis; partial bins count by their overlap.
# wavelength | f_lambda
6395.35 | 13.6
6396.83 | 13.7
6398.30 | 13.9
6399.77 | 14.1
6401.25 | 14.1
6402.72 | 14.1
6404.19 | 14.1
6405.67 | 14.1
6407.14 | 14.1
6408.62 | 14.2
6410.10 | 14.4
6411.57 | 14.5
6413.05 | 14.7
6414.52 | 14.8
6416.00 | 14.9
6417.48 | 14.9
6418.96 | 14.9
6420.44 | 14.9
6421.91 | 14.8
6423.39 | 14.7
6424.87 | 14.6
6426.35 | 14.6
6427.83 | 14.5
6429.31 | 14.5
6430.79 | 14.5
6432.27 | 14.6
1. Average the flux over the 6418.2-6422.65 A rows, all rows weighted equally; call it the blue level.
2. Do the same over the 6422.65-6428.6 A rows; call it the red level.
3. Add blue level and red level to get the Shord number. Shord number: 29.5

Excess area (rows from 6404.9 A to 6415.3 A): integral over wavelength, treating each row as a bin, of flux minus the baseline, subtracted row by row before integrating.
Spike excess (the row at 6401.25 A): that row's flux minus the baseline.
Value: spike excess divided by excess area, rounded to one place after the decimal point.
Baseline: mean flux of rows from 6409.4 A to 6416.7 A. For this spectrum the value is 0.2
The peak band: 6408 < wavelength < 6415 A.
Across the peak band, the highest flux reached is 14.8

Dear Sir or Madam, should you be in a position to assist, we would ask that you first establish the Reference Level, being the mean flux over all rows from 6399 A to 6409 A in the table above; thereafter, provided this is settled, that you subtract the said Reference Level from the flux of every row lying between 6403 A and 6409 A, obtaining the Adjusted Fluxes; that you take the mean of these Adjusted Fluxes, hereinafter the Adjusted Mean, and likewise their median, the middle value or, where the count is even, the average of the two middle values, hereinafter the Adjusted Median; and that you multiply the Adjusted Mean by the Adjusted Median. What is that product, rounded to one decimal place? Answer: 0.0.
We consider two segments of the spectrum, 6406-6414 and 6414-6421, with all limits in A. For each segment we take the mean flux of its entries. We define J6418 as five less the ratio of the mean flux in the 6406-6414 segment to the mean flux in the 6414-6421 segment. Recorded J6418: 4.03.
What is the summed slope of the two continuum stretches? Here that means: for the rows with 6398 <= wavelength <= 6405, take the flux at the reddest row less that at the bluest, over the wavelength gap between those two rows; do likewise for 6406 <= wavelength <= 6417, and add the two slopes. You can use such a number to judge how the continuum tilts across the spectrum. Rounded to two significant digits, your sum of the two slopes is 0.12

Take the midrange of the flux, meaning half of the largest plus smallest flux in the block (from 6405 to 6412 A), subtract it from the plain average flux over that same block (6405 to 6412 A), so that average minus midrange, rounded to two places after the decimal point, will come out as -0.04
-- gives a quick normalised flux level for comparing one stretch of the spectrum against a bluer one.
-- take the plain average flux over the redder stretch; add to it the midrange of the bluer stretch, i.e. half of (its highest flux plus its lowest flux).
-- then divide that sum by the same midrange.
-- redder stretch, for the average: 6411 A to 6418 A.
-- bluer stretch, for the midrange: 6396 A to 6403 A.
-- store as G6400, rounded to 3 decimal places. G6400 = 2.062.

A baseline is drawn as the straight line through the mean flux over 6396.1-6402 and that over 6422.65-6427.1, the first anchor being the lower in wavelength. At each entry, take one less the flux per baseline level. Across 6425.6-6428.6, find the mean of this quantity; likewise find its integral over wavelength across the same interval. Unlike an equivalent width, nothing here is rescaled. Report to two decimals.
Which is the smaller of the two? 0.01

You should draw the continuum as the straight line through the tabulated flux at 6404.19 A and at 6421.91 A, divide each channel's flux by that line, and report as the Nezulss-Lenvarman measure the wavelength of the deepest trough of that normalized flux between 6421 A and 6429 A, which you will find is 6427.83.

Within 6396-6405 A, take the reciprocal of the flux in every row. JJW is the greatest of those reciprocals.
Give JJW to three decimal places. 0.073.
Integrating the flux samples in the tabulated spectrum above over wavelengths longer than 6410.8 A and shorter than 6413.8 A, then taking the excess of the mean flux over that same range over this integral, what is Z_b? -29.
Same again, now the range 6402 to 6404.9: -27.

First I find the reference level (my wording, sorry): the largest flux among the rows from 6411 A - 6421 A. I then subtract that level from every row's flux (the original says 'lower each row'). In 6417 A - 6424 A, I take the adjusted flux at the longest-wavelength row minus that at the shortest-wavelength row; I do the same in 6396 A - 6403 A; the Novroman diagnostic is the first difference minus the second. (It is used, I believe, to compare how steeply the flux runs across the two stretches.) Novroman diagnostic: -0.6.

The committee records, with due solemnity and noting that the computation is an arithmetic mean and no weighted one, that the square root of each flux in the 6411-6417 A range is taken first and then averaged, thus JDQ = 3.84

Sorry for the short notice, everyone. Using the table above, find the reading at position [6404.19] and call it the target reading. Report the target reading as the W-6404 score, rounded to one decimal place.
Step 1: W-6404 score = 14.1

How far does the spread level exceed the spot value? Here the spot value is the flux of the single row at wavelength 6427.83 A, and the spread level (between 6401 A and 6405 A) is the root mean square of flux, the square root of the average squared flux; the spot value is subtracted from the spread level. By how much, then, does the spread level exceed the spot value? -0.40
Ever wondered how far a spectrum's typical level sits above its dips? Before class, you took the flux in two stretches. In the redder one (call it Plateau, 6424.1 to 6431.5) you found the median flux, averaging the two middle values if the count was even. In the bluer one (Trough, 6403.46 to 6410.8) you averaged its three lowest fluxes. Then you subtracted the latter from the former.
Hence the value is 0.40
